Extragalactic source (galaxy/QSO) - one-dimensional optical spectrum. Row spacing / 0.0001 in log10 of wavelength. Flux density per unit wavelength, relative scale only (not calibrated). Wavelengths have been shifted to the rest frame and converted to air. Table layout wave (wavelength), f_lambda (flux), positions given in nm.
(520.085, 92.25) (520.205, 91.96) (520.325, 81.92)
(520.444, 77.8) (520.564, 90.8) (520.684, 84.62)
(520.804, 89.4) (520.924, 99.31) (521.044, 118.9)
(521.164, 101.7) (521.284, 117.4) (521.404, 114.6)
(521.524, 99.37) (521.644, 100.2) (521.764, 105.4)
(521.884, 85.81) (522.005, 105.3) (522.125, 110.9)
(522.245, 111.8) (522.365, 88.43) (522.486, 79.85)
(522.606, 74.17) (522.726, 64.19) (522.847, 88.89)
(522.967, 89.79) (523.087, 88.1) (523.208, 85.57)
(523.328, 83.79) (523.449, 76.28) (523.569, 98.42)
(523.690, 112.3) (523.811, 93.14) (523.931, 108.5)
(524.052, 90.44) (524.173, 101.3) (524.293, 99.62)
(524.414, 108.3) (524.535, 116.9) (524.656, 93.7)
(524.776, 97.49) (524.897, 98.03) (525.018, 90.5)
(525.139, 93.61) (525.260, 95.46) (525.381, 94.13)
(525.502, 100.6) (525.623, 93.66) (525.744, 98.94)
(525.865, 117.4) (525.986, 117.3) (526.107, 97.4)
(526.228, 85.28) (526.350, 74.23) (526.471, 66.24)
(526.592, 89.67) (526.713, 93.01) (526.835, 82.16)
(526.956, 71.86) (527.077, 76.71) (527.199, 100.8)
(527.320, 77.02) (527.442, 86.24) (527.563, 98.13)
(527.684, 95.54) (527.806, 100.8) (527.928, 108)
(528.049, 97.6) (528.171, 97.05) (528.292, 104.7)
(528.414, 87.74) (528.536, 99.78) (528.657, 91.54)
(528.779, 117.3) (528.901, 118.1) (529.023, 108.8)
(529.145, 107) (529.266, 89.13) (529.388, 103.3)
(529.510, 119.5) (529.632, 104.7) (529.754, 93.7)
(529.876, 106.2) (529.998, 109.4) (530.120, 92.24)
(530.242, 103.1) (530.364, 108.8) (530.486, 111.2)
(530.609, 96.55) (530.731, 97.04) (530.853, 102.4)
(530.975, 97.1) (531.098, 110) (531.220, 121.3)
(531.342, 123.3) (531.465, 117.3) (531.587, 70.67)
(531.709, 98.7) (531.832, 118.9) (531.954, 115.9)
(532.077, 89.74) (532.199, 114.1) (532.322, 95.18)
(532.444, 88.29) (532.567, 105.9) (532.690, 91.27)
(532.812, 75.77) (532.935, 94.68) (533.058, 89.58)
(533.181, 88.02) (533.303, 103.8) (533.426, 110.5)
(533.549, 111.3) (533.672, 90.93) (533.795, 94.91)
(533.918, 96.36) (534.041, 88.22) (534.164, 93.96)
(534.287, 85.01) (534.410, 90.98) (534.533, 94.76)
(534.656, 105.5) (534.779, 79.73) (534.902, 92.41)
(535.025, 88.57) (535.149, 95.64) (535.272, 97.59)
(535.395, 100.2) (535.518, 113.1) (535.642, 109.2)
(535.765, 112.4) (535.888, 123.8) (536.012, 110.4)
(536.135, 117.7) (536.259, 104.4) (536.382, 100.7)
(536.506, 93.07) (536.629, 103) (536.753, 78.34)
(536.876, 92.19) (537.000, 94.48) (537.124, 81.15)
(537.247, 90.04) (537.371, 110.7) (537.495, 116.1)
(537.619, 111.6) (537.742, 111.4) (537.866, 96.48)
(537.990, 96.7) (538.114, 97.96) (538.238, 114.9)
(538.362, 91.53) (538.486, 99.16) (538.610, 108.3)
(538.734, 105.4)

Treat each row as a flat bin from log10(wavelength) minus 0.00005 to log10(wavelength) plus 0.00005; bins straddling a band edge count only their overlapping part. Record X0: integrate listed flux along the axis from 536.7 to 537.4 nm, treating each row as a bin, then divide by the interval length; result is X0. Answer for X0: 90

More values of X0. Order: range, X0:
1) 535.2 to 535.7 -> 105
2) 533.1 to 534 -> 99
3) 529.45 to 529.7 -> 112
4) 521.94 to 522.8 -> 91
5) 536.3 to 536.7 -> 99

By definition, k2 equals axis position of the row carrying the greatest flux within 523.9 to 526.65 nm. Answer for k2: 525.865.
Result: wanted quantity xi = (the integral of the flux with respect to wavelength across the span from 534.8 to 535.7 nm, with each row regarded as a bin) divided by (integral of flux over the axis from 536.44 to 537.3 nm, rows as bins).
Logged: 1.14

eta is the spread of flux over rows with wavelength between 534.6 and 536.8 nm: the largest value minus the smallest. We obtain 45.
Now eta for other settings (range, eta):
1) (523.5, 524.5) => 22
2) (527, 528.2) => 31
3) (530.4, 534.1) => 53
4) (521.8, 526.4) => 53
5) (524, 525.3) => 26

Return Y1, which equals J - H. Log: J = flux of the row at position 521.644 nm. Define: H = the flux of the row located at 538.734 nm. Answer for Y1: -5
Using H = 105.4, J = 100.2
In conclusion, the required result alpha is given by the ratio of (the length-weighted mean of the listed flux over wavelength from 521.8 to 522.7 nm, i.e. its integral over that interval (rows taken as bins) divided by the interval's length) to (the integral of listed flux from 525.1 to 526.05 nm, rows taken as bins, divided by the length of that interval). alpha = 0.91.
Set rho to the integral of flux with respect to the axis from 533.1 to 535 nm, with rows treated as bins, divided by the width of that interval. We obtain 95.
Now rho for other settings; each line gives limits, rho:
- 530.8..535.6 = 99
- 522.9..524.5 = 95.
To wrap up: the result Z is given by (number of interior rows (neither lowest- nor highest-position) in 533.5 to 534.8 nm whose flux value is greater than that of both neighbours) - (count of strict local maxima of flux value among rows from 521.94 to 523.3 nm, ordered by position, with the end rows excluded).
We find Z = 1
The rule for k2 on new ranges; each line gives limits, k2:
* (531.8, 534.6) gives 531.832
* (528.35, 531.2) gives 529.510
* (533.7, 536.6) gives 535.888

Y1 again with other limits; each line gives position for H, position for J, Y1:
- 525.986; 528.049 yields -20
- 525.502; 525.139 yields -7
